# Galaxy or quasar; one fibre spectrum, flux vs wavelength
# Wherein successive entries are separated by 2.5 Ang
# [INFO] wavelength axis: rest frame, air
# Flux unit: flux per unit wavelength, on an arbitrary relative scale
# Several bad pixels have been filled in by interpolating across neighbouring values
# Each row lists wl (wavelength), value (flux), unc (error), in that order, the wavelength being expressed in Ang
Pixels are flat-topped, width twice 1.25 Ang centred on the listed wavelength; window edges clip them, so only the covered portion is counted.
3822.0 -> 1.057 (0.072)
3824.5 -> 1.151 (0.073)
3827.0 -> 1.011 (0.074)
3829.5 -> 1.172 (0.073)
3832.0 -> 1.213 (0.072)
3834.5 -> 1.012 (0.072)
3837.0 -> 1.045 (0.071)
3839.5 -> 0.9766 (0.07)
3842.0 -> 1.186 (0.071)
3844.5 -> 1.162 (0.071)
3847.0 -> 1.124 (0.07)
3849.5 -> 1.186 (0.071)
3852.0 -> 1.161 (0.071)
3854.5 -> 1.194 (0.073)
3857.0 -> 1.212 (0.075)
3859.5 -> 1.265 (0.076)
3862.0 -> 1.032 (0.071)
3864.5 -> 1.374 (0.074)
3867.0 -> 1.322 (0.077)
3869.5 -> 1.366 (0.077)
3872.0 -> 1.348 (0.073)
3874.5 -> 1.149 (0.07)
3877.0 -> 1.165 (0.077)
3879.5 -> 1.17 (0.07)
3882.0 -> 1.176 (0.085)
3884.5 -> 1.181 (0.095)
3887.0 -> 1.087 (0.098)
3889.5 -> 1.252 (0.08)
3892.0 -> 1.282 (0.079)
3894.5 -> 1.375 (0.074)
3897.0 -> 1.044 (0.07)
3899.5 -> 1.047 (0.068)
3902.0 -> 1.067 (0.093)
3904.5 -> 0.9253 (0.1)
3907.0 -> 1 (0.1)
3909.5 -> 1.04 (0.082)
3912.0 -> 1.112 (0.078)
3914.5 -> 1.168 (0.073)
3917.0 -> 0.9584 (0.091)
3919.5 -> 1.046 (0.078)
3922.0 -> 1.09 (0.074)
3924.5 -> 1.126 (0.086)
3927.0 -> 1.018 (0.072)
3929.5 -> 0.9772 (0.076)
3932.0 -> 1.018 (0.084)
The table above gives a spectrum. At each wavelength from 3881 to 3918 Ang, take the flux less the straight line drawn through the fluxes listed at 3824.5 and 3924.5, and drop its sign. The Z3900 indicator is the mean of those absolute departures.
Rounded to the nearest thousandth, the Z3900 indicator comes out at 0.102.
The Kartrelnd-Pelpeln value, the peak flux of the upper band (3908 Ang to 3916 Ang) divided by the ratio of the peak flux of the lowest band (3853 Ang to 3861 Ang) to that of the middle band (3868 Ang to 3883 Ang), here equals 1.26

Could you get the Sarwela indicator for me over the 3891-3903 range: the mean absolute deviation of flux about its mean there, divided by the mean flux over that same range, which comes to 0.11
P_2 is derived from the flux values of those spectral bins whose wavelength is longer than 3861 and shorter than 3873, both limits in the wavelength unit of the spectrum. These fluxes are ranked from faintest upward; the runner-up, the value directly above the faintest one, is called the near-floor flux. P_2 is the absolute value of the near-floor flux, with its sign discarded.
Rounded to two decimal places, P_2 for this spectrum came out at 1.32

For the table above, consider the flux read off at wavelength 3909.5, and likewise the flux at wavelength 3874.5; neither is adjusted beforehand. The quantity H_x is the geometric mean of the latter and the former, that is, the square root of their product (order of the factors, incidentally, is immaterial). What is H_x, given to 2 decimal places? 1.09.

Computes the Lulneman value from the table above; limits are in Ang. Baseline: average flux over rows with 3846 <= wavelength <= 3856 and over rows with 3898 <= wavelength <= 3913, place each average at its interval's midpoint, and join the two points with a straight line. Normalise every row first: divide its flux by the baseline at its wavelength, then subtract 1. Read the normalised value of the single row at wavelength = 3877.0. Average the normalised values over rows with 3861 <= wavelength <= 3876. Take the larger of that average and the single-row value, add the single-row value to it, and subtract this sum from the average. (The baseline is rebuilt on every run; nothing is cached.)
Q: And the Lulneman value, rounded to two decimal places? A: -0.06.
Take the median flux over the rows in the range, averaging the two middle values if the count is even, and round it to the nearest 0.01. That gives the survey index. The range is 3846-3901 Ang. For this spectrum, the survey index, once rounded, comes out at 1.18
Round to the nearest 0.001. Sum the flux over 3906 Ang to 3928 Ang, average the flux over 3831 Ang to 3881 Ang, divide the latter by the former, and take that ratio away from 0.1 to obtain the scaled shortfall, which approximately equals -0.024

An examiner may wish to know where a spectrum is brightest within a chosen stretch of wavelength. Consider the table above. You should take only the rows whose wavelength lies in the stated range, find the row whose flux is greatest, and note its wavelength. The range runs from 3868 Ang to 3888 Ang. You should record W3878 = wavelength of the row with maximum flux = 3869.5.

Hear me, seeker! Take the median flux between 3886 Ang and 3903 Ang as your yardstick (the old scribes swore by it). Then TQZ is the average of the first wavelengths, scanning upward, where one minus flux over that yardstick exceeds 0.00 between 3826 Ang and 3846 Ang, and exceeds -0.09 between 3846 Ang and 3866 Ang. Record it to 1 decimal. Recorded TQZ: 3837.0 Ang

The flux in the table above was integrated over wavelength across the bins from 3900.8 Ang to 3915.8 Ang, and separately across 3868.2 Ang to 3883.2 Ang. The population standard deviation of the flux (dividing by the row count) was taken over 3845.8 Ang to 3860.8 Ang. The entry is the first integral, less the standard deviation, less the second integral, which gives -2.7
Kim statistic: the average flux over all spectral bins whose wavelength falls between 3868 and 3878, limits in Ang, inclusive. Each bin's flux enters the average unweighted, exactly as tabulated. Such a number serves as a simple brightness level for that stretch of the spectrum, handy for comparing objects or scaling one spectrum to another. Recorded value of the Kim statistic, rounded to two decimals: 1.26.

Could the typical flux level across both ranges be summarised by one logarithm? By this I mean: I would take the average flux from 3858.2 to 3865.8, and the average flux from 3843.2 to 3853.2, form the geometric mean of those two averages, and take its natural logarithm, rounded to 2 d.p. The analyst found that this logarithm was 0.17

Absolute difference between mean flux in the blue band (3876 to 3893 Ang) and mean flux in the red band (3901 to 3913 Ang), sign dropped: 0.16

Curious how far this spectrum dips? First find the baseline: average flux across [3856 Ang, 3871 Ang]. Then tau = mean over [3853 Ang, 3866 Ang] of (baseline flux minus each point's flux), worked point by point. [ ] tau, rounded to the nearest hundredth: 0.05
